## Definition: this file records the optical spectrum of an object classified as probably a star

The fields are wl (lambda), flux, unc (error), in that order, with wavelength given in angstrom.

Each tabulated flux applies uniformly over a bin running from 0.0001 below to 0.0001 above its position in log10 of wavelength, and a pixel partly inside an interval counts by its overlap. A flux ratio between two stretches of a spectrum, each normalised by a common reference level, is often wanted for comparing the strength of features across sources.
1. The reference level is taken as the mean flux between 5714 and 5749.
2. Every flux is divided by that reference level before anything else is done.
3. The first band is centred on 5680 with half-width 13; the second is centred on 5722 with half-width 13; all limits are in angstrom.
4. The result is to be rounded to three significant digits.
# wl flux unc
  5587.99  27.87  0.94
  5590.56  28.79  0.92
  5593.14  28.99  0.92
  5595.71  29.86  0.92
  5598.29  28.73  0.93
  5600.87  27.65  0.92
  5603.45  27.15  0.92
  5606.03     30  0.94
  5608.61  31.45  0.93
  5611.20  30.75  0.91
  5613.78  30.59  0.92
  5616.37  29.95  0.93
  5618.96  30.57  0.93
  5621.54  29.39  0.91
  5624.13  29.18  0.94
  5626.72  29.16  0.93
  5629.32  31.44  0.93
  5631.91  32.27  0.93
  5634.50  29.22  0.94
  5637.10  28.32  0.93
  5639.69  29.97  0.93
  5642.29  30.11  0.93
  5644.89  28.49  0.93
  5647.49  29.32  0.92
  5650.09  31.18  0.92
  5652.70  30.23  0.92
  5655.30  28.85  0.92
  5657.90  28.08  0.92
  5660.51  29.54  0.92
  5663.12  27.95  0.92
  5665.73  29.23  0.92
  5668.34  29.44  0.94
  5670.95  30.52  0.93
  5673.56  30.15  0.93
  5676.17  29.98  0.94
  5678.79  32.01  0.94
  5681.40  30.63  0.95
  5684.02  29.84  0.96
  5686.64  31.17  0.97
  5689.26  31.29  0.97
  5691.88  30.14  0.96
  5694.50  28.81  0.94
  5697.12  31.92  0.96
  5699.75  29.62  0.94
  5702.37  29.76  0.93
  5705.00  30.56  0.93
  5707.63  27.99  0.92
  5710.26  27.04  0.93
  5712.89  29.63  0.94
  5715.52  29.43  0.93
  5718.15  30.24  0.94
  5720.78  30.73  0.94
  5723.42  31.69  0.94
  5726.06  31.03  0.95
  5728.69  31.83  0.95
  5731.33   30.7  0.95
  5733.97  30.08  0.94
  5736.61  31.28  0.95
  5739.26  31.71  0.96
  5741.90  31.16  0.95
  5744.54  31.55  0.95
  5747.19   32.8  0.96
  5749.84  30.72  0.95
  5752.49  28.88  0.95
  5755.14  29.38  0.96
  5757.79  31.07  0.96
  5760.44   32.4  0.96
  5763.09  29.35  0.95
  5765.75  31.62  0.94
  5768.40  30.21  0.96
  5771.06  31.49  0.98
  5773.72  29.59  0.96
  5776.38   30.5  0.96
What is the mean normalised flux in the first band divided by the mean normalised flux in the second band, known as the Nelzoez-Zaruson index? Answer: 1.01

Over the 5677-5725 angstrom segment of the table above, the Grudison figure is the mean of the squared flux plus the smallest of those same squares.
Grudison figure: 1641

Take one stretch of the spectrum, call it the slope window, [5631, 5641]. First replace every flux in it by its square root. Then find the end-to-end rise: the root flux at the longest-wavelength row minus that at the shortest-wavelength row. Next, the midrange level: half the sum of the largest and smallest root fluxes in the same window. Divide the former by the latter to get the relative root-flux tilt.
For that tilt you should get -0.04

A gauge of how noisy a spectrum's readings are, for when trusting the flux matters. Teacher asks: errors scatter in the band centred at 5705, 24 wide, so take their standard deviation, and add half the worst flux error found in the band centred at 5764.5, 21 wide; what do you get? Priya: 0.501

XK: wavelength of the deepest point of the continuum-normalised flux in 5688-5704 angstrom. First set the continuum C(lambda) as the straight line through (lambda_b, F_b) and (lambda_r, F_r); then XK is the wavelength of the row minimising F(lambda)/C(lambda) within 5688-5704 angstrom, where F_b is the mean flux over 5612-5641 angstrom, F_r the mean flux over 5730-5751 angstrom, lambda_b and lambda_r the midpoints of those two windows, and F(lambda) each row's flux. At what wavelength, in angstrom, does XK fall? 5694.50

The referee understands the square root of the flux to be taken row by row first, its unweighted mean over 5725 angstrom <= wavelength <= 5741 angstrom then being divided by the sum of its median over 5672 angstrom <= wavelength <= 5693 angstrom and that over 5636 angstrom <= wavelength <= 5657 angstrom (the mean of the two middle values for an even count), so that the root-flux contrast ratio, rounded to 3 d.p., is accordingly 0.509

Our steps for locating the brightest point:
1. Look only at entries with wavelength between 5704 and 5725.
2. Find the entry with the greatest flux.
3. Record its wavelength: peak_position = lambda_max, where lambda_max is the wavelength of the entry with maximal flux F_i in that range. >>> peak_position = 5723.42 angstrom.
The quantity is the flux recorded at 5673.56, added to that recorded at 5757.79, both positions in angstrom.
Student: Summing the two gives 61.2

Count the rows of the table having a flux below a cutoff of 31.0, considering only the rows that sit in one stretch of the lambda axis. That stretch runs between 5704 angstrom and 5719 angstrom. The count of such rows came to 6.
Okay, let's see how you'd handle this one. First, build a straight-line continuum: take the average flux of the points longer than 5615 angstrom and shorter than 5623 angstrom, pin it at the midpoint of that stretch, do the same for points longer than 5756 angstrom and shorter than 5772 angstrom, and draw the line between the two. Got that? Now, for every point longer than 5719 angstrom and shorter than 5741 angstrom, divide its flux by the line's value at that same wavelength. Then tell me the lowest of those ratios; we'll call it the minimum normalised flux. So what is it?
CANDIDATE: 0.98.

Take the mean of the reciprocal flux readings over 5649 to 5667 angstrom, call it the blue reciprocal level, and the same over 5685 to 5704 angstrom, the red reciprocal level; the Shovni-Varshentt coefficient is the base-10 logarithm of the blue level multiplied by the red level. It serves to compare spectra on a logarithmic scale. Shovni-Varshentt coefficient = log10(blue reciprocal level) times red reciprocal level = -0.0483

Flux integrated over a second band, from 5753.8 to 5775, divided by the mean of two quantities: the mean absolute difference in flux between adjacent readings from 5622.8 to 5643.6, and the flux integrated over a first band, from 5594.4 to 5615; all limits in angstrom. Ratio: 2.13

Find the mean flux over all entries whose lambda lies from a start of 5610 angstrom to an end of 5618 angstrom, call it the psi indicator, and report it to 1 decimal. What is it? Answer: 30.4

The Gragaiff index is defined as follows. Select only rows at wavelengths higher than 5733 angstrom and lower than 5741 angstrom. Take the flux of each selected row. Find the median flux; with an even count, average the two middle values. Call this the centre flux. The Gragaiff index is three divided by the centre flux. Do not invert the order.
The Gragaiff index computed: 0.096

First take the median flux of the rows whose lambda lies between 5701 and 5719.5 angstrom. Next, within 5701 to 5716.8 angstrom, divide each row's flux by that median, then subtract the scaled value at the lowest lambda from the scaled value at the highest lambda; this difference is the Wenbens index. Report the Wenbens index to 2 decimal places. -0.01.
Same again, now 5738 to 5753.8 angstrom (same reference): -0.10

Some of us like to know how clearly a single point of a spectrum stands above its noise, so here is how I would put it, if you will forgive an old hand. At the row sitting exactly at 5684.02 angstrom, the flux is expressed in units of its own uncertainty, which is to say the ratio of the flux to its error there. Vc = 31.1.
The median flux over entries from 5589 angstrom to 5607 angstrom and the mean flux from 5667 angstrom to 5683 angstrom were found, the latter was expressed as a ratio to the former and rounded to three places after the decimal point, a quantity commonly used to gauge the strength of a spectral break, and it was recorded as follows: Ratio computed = 1.058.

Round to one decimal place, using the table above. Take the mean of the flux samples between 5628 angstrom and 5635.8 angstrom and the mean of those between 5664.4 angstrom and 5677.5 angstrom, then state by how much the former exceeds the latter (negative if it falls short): 1.1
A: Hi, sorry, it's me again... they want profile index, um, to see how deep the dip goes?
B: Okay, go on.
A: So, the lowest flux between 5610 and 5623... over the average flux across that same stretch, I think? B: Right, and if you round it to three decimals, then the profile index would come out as 0.972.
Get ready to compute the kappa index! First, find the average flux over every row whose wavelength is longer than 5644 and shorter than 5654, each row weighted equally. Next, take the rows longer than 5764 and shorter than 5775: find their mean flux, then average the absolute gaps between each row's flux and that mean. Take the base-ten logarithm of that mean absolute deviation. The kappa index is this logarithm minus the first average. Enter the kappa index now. -29.9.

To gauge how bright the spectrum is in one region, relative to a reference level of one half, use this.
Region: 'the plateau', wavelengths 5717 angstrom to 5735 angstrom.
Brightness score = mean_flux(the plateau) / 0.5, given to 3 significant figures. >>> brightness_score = 61.8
